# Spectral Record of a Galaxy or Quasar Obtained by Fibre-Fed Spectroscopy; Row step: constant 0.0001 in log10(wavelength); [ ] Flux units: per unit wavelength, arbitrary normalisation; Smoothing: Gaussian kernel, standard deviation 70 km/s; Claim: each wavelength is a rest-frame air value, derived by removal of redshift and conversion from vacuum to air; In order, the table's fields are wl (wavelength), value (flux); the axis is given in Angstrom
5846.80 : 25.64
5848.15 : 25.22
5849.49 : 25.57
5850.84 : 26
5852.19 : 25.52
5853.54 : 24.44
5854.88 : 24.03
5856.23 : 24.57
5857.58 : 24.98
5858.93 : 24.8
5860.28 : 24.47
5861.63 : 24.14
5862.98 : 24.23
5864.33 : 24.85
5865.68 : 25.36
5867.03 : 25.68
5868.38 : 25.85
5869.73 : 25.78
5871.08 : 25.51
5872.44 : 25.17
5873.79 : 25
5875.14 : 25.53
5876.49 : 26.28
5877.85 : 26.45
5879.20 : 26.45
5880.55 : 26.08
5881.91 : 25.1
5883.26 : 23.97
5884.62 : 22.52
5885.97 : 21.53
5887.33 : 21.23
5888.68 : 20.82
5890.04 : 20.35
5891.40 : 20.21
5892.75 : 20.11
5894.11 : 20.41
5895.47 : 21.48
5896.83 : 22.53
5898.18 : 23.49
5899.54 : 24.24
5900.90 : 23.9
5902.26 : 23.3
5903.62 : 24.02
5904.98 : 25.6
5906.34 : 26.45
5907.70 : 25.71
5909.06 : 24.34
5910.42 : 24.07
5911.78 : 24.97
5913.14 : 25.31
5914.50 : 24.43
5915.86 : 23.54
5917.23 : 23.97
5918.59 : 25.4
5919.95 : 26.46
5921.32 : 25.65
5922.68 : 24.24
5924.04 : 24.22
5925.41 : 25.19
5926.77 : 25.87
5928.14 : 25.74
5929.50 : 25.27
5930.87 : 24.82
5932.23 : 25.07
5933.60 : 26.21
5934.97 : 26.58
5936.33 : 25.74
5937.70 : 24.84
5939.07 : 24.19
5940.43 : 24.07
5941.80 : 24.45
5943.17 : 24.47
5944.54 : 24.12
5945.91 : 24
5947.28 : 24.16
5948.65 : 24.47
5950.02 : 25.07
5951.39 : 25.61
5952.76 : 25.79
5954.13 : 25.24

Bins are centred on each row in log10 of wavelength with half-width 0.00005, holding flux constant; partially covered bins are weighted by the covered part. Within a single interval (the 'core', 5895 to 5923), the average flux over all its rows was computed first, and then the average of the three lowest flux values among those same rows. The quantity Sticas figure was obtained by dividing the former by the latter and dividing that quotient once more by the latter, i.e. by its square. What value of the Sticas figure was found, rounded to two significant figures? 0.049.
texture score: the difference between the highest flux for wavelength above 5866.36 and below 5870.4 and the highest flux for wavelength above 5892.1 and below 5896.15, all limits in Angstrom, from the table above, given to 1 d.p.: 4.4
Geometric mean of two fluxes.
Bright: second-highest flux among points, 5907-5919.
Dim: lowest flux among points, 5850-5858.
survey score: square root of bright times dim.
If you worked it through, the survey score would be 24.7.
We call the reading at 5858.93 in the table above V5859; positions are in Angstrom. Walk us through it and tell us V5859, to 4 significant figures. 24.80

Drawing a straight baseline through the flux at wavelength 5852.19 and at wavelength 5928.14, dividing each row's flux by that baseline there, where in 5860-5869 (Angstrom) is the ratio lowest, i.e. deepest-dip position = 5861.63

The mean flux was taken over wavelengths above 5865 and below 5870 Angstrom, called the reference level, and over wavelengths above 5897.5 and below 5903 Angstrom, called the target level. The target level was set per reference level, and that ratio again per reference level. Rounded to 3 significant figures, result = 0.0360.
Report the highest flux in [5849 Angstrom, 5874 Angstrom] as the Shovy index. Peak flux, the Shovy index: 26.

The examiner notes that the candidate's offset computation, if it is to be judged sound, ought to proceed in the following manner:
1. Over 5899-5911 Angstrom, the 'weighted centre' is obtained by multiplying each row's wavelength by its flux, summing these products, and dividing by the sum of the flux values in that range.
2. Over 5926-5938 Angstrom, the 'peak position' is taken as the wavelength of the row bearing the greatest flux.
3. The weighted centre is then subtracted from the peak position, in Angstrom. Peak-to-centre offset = 29.9 Angstrom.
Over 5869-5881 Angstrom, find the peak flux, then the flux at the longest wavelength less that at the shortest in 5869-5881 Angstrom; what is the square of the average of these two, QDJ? 179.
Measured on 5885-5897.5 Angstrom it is 138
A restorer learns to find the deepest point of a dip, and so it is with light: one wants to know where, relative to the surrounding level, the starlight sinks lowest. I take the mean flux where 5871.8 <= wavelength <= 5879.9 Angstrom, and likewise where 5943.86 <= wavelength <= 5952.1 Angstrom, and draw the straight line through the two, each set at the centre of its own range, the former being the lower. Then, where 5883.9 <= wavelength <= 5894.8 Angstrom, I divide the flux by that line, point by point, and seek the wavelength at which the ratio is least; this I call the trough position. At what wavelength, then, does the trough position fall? 5892.75 Angstrom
